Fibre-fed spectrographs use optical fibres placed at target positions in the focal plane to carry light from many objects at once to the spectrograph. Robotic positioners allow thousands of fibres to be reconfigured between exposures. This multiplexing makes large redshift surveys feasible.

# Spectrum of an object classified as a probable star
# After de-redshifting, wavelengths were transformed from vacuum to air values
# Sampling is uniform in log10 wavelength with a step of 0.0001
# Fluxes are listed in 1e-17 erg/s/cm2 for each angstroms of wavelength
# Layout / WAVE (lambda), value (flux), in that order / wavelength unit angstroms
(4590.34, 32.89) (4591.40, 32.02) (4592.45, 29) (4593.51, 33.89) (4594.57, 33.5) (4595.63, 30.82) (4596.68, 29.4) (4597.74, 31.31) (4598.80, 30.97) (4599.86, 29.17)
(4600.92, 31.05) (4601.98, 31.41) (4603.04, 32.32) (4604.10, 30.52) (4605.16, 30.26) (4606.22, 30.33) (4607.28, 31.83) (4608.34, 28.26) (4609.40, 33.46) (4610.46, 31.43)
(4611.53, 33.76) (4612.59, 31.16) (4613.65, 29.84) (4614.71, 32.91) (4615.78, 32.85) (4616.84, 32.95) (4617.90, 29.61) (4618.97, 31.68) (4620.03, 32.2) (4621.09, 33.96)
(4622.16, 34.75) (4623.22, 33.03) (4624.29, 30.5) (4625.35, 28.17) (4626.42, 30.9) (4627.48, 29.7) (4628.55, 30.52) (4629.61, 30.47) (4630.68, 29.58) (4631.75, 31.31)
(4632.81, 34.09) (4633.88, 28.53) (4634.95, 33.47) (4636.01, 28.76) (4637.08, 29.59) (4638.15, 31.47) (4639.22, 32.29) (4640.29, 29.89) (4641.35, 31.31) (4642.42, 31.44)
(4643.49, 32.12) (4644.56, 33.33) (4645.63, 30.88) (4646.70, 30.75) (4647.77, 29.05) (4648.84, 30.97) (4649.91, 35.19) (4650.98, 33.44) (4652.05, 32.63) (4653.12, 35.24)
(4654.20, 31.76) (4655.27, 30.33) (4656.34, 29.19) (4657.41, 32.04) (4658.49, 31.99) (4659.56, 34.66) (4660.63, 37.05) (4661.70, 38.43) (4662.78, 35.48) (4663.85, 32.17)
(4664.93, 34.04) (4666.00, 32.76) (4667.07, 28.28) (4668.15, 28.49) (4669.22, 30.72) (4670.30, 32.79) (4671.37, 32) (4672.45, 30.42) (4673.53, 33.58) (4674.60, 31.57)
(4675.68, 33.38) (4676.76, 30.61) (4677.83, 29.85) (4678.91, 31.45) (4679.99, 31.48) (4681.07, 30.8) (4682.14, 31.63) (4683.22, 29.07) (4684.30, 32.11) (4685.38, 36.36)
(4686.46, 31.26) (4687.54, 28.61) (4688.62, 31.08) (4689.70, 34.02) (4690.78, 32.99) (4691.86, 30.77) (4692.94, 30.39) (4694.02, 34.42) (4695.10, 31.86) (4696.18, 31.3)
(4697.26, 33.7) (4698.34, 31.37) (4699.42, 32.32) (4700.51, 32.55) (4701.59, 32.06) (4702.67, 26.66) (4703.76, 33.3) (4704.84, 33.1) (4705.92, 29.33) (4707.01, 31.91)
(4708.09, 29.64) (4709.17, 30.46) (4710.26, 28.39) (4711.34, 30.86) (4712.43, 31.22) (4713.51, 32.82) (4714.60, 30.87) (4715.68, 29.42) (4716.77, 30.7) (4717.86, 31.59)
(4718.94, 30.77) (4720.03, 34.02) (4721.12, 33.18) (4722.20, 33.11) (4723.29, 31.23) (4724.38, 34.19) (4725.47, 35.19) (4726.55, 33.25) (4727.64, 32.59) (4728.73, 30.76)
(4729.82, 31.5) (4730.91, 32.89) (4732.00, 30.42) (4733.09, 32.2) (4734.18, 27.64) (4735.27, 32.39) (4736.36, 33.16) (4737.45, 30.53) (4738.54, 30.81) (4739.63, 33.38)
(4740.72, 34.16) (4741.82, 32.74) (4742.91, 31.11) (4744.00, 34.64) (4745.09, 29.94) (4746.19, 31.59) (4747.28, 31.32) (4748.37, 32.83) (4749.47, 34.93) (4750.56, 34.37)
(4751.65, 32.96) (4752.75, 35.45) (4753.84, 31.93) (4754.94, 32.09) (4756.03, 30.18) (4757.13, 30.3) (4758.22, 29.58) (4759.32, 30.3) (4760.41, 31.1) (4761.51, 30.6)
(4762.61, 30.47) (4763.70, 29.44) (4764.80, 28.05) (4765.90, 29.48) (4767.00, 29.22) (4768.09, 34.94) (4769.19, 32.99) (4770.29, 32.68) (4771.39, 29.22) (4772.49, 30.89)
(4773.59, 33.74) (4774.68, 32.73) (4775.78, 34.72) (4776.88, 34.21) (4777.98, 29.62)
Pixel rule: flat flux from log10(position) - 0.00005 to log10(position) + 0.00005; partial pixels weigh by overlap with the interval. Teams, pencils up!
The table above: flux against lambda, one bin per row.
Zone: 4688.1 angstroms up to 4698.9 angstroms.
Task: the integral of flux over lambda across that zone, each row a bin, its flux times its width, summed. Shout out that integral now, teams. 348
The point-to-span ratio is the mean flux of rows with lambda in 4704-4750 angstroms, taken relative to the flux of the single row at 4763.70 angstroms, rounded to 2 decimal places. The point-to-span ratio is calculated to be 1.08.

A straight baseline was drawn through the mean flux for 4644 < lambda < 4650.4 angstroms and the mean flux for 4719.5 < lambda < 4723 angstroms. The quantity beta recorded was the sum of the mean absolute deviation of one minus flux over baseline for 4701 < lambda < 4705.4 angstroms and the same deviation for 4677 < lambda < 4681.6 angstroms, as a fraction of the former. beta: 1.3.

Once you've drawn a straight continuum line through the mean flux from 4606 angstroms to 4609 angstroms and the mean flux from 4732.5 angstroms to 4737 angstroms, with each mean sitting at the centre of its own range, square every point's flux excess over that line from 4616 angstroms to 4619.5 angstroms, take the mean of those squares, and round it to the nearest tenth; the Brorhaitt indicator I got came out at 3.3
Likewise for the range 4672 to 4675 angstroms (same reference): 2.9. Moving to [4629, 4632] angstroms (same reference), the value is 0.5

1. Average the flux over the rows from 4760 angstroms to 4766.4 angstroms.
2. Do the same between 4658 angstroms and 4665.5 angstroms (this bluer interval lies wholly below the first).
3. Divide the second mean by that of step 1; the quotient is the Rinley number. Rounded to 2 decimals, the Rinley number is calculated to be 1.17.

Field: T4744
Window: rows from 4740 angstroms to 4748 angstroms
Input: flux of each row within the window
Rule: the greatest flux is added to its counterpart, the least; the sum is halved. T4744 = 32.3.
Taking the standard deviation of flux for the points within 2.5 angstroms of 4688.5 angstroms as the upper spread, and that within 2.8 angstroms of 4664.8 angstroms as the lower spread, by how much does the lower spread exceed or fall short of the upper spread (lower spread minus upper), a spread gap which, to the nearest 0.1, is 0.6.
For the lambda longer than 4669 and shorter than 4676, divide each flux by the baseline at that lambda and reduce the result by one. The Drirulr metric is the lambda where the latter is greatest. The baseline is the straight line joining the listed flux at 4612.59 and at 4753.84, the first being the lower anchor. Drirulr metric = 4673.53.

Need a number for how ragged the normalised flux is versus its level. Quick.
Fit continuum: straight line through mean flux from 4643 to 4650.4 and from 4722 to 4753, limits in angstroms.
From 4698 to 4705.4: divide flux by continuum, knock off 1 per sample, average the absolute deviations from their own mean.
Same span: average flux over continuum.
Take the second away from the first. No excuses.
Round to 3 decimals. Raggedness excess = -0.937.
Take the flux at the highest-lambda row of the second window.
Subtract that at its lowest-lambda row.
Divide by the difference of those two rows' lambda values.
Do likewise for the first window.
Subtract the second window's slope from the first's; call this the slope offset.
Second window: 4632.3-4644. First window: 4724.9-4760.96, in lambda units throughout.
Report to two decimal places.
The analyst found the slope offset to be 0.07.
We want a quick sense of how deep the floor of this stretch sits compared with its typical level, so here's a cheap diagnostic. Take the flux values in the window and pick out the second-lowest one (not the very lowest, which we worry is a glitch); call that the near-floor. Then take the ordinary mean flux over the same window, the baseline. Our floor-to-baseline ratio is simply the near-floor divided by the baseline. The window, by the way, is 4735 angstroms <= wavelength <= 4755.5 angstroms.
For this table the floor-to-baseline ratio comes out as 0.935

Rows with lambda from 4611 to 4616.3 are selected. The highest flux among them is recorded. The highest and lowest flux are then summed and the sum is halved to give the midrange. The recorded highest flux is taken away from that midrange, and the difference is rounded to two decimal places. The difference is -1.96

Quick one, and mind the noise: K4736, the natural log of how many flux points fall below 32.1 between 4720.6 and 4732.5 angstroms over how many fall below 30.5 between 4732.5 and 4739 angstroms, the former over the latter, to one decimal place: 1.4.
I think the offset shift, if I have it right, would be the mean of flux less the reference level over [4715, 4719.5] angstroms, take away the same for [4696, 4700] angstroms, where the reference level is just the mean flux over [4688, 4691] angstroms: -1.6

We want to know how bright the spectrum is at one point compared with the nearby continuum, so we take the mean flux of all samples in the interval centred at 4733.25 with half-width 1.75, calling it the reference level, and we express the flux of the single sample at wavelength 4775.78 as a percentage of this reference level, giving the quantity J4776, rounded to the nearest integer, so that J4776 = 115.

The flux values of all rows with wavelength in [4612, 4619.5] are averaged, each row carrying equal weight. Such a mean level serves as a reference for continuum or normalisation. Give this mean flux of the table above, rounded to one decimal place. 31.6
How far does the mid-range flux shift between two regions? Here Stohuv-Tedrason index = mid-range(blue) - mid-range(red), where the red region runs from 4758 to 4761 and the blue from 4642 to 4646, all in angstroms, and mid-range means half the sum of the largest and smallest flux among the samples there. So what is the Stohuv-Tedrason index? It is 1.8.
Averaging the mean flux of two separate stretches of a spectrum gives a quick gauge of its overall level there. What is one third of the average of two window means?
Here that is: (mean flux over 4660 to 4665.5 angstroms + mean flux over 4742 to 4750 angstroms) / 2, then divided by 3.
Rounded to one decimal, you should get 11.3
